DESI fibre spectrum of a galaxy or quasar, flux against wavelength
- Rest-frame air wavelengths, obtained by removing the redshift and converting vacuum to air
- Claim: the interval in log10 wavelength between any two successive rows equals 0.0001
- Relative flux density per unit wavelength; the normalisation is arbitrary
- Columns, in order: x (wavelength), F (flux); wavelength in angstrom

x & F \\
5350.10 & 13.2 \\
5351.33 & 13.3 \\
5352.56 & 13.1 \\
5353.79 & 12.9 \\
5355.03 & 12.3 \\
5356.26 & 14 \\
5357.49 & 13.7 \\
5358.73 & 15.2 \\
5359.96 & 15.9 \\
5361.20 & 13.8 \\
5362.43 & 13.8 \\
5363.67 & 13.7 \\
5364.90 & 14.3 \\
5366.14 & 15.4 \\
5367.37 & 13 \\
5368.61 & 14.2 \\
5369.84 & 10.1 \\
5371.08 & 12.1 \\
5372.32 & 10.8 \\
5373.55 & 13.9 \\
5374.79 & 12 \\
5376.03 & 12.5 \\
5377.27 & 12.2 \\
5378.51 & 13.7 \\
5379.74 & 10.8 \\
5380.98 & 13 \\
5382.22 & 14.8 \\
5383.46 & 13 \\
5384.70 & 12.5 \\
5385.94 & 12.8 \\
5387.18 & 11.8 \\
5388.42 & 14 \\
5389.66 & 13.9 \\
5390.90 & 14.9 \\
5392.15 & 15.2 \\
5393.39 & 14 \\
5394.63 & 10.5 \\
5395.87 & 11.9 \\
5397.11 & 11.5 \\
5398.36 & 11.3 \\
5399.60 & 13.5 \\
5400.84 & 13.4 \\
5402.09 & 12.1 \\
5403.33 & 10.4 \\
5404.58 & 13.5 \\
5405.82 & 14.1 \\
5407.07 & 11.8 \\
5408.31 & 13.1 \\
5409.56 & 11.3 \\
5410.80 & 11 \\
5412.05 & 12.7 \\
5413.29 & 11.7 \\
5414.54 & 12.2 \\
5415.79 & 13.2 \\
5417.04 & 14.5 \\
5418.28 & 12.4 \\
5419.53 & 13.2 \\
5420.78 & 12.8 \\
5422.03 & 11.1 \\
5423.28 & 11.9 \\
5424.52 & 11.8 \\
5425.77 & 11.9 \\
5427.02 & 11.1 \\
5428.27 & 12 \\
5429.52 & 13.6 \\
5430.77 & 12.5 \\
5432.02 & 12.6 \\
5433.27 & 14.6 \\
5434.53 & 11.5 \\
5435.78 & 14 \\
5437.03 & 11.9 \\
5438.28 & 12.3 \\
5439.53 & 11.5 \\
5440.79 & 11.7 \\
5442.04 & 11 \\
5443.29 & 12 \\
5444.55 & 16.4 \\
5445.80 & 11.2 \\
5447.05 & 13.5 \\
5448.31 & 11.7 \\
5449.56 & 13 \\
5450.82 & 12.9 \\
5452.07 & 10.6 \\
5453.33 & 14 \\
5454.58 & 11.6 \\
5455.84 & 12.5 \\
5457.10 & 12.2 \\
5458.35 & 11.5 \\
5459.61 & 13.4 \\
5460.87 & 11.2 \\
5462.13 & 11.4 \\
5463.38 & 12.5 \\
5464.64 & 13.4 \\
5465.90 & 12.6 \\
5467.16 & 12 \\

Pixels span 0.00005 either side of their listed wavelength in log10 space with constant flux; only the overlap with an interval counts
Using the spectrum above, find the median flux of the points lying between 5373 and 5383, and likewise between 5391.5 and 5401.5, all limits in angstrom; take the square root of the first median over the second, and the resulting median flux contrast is 1.004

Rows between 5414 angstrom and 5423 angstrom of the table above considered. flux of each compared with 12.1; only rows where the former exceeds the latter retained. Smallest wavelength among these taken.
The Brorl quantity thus 5414.54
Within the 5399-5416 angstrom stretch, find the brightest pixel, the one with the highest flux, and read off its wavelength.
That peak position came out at 5405.82 angstrom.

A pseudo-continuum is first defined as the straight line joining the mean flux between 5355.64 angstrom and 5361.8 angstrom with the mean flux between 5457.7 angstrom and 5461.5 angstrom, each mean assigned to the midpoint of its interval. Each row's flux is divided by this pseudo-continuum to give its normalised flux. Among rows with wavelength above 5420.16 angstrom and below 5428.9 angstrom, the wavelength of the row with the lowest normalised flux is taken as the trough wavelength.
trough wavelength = 5422.03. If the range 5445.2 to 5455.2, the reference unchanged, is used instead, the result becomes 5452.07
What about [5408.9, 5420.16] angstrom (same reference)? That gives 5410.80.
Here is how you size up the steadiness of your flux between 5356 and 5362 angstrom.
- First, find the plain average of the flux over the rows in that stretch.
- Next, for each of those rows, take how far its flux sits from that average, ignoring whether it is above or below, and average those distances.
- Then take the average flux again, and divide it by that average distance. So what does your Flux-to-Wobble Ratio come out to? 18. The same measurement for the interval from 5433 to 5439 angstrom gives 11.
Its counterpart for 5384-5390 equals 17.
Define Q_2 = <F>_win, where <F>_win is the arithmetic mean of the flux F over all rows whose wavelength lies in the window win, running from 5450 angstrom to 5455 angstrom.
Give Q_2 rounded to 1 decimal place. 12.3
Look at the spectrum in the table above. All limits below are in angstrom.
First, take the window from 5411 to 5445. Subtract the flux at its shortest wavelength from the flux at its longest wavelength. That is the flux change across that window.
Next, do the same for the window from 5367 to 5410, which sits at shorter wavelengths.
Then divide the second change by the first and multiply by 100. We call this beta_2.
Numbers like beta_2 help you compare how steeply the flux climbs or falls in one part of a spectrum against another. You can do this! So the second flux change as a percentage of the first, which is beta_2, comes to -46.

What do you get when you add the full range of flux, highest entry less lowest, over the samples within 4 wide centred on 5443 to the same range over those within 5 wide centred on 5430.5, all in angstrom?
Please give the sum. 7.0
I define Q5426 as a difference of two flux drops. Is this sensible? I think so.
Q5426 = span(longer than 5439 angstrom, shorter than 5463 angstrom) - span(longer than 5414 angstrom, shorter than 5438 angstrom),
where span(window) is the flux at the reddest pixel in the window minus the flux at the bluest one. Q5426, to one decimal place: 0.2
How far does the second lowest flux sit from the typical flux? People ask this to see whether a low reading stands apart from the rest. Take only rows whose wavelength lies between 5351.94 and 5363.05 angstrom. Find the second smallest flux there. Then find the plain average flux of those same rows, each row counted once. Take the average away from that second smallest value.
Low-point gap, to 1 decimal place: -1.0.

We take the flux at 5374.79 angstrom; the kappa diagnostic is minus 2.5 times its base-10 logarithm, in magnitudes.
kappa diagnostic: -2.70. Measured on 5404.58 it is -2.83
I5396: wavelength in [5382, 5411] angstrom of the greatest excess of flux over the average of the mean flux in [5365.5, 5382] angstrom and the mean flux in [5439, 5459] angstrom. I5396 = 5392.15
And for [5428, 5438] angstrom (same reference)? 5433.27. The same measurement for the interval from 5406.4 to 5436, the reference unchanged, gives 5433.27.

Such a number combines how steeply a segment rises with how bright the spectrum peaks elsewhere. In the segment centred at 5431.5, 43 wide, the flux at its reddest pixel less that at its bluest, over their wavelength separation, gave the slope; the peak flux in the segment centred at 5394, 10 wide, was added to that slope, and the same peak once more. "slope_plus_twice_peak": 30.4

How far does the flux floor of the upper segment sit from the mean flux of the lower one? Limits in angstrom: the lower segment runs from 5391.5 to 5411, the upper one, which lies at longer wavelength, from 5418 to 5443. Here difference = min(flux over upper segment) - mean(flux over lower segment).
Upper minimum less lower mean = -1.4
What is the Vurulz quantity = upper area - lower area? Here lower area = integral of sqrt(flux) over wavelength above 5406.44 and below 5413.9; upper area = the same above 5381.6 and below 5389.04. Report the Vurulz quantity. 1.2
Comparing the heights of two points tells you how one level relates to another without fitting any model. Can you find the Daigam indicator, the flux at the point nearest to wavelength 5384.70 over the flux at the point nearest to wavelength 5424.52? 1.06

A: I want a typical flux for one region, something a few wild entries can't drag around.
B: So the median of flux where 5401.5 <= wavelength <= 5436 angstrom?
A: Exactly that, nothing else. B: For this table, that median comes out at 12.3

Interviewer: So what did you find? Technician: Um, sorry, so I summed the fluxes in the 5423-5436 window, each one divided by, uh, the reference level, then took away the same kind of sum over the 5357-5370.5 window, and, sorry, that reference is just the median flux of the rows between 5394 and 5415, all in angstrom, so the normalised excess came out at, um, -1.3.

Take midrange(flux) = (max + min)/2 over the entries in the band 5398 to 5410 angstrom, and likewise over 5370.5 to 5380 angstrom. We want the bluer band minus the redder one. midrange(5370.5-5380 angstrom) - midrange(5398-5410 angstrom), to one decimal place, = 0.1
